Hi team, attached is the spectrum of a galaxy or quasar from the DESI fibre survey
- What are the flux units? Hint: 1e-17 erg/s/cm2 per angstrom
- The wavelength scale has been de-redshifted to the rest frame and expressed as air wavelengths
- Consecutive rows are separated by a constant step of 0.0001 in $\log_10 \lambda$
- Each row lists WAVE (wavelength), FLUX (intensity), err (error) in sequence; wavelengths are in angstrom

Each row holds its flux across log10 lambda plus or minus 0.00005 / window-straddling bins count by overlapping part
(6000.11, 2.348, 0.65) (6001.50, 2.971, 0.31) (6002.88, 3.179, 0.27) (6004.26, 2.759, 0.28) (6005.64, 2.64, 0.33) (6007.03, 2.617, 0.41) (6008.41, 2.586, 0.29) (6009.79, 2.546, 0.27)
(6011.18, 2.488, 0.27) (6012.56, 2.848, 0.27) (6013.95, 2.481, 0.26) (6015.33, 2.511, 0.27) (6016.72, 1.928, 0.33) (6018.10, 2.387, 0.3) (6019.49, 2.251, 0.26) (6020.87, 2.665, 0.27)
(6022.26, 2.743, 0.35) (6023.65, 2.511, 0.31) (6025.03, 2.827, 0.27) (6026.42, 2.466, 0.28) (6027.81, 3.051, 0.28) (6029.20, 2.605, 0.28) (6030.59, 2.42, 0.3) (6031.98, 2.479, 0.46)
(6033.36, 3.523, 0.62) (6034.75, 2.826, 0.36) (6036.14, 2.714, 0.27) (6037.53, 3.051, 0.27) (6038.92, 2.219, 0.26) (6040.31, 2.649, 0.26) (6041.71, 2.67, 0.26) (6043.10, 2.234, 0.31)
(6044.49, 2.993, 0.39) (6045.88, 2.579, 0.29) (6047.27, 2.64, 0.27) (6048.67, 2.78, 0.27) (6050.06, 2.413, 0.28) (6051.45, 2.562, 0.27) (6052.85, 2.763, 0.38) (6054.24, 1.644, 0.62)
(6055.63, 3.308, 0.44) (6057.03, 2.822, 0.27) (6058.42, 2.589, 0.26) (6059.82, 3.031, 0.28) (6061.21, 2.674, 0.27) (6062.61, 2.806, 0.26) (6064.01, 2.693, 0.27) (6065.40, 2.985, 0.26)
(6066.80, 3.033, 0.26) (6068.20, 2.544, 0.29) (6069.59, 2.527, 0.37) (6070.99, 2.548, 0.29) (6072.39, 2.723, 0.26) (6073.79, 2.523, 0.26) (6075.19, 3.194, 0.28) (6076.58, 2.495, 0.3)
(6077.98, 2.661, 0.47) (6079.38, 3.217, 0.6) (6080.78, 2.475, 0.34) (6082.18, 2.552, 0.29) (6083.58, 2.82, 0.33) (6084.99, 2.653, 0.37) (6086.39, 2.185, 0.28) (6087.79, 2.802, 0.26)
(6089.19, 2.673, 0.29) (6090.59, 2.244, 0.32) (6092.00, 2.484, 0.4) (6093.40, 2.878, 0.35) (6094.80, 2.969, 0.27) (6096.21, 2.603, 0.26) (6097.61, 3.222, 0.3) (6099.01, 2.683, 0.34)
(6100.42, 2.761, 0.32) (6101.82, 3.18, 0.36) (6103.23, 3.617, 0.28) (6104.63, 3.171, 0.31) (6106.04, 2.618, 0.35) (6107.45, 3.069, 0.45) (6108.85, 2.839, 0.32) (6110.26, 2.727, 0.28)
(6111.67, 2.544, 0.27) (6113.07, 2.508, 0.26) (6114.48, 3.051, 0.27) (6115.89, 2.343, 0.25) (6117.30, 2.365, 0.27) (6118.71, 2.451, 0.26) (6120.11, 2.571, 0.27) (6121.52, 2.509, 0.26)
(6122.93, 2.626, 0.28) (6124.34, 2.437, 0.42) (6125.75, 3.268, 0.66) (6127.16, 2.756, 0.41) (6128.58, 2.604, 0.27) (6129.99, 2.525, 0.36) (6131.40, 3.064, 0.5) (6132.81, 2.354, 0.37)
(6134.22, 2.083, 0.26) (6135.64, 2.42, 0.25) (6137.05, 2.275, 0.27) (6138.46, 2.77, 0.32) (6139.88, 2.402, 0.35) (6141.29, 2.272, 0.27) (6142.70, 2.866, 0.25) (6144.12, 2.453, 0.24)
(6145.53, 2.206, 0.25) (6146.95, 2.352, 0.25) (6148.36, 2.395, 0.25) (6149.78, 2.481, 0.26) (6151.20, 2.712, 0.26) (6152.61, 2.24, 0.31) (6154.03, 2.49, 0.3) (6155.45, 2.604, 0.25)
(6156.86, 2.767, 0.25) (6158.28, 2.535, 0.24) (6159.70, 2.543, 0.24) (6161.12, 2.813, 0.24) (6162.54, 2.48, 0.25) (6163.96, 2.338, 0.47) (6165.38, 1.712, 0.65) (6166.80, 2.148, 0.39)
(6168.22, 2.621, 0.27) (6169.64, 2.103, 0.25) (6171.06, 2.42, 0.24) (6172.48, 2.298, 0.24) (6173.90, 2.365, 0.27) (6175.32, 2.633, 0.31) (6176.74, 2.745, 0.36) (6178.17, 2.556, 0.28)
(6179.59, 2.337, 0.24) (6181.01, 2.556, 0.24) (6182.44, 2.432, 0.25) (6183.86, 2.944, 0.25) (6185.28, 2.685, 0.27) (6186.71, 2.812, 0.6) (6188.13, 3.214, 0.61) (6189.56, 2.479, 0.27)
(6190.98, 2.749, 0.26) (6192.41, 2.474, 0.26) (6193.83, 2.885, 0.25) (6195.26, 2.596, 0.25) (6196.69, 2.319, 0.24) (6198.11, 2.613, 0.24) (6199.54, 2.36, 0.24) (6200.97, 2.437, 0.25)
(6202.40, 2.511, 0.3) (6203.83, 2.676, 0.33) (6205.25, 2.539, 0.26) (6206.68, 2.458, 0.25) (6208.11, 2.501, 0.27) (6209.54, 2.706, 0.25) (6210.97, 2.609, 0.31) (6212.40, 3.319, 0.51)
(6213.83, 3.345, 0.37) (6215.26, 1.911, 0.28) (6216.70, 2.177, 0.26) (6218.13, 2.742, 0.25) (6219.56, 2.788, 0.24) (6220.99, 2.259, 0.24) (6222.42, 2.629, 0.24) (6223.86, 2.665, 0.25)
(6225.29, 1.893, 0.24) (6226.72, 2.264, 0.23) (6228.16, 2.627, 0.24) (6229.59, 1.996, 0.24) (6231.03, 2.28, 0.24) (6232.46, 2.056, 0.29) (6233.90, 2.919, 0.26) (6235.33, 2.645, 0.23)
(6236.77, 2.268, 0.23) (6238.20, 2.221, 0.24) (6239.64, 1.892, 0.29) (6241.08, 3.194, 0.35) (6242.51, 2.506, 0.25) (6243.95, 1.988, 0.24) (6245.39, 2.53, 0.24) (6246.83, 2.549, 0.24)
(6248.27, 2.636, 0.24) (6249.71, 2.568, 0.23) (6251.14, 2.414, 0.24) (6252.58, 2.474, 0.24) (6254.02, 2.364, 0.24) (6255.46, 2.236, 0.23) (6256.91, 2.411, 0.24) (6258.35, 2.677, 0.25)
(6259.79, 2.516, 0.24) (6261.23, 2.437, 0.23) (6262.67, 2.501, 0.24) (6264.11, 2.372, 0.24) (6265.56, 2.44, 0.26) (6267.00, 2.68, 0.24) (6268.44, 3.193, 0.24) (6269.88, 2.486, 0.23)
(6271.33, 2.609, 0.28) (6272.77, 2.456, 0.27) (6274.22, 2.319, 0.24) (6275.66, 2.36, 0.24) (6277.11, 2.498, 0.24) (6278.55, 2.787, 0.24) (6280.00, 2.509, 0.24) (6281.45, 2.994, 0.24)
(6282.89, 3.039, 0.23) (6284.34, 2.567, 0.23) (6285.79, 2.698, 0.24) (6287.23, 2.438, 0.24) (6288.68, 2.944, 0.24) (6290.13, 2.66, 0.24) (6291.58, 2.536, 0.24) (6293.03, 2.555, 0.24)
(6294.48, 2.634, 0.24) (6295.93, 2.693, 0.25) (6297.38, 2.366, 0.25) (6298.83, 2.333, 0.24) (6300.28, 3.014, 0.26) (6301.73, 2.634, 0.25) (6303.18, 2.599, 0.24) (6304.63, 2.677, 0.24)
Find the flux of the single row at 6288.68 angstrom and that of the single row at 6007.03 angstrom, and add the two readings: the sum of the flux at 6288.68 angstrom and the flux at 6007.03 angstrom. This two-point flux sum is 5.56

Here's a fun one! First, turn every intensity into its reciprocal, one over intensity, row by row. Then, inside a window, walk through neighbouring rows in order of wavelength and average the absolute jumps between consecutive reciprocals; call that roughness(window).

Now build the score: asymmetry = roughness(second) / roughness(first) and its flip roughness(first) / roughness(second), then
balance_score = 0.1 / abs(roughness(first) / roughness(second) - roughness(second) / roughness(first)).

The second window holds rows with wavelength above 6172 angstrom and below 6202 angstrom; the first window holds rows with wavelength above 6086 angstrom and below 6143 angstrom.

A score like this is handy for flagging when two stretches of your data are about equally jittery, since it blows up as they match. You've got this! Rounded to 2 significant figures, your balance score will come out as 0.29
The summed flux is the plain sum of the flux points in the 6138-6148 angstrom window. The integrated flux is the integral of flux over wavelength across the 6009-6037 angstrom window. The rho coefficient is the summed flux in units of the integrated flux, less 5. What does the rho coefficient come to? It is -4.76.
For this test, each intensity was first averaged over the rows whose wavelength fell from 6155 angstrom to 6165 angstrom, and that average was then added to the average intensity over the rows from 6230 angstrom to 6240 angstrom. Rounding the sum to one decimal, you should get 4.9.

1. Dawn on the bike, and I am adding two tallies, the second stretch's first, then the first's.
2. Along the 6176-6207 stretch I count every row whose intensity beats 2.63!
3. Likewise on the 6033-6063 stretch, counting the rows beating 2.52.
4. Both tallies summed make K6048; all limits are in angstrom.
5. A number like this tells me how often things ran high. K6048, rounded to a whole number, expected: 26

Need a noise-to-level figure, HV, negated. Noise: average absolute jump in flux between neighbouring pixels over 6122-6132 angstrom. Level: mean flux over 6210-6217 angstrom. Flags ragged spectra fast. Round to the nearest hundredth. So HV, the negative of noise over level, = -0.14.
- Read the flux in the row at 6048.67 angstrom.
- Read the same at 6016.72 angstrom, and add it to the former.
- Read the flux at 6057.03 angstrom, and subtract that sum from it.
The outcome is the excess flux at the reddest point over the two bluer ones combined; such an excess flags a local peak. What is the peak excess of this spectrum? -1.89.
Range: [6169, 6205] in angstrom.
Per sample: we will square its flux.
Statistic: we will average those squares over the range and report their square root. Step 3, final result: 2.58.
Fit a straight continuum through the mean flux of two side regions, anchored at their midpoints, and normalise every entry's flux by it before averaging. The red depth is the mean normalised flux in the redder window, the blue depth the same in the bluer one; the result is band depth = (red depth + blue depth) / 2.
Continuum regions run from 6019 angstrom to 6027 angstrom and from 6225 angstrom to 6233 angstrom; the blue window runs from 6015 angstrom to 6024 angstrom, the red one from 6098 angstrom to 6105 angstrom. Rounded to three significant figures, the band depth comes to 1.10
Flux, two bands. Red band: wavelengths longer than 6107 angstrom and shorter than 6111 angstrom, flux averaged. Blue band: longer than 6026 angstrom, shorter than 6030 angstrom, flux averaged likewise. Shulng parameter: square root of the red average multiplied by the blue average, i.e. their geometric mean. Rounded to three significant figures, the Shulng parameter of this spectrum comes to 2.79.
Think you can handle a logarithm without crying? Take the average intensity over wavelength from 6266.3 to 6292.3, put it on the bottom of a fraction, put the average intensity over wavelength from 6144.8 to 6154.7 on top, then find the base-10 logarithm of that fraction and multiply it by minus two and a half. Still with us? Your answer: 0.10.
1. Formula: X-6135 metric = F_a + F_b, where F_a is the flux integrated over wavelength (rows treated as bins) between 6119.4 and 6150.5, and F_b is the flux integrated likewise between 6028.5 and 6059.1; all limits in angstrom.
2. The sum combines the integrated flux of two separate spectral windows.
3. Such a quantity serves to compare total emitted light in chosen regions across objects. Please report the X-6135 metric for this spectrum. 160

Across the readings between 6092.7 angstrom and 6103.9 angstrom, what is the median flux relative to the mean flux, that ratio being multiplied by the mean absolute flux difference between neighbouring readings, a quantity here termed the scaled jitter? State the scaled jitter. 0.36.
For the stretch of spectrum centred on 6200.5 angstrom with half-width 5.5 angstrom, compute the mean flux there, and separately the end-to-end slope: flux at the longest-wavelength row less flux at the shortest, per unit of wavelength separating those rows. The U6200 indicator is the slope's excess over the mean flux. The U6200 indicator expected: -2.51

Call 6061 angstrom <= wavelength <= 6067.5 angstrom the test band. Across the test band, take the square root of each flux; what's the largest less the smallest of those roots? 0.11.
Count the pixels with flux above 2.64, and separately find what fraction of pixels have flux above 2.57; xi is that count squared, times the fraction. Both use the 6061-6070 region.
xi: 18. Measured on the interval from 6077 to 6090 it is 24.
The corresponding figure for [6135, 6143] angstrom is 1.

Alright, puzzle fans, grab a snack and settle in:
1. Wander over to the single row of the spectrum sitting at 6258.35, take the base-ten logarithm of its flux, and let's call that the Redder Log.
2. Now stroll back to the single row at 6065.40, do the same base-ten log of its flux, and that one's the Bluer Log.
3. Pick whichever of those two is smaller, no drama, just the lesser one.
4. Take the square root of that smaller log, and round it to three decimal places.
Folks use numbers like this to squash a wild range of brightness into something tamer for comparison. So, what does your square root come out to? 0.654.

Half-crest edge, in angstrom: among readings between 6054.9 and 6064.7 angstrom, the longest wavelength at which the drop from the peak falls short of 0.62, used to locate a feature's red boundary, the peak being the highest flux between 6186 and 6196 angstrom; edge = 6064.01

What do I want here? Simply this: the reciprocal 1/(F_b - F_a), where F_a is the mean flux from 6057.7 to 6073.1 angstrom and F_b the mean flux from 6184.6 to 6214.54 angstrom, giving -16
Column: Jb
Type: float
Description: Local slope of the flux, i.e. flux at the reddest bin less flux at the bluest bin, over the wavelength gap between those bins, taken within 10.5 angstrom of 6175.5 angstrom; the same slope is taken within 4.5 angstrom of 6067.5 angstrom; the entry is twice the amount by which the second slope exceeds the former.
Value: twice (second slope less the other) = -0.14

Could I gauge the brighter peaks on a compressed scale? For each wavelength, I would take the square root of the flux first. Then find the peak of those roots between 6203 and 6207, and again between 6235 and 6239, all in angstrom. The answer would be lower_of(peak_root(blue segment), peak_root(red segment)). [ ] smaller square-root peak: 1.63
